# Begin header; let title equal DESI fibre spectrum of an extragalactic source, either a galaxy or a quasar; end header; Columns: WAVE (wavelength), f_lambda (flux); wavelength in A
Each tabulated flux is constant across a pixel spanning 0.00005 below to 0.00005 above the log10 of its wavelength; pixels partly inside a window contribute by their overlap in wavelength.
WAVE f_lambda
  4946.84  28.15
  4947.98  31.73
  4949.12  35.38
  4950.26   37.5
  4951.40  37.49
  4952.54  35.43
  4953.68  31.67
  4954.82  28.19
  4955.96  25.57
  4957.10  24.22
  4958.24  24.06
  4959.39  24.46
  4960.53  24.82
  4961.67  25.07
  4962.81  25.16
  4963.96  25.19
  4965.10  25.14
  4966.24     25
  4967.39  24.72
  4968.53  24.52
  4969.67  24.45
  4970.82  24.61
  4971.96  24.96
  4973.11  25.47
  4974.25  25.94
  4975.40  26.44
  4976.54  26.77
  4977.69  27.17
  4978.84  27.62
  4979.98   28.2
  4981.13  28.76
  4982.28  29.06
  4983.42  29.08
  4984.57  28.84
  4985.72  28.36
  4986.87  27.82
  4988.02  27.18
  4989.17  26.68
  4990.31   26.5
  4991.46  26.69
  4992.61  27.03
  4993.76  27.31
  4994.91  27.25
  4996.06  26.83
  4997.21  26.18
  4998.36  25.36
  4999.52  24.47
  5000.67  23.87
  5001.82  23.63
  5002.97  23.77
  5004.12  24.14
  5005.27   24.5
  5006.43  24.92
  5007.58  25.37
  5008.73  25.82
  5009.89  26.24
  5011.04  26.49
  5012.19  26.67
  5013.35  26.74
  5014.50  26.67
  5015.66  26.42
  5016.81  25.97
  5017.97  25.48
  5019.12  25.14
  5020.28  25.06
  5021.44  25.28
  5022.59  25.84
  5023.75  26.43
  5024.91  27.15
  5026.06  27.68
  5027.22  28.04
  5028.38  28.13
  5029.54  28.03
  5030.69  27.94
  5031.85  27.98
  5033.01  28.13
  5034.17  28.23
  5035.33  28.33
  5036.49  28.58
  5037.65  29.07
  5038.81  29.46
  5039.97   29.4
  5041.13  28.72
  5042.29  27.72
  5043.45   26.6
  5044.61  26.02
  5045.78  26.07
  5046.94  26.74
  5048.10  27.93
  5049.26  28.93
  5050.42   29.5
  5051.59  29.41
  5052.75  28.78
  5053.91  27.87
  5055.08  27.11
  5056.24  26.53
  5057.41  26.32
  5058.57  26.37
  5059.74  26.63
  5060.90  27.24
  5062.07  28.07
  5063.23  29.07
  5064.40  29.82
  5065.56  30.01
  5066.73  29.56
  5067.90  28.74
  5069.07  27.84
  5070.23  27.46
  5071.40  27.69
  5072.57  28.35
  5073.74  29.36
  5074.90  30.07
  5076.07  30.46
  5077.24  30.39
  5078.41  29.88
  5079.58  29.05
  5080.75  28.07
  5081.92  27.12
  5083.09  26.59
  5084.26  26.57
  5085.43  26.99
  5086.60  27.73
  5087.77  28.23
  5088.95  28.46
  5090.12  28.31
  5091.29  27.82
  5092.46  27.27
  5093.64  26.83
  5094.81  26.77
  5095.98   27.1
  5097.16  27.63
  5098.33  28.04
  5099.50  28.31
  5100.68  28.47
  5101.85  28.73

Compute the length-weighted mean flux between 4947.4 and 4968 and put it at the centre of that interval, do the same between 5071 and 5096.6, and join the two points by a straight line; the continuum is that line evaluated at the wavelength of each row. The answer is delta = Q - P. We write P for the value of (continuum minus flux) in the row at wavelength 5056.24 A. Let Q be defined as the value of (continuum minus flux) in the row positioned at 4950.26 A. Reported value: -10.8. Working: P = 1.66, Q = -9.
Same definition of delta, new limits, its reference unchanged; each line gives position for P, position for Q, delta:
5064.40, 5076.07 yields -0.7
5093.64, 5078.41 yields -3.0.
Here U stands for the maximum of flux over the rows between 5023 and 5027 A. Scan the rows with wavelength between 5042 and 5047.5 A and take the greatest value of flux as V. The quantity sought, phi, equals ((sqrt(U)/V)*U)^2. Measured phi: 28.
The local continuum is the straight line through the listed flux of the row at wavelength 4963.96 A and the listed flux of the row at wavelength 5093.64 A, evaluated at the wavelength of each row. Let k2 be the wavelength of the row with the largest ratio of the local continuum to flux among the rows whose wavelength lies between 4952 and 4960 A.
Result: 4958.24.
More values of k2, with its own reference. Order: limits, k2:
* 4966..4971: 4969.67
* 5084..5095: 5084.26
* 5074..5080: 5079.58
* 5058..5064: 5058.57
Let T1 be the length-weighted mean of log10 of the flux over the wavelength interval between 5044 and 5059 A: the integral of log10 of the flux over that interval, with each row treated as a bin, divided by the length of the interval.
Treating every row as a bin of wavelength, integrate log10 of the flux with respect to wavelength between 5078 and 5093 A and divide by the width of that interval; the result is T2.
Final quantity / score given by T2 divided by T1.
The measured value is 1.00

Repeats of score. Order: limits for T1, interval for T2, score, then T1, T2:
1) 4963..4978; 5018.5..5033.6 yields 1.02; 1.40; 1.43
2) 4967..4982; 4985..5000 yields 1.01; 1.42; 1.43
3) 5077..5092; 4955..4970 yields 0.96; 1.45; 1.40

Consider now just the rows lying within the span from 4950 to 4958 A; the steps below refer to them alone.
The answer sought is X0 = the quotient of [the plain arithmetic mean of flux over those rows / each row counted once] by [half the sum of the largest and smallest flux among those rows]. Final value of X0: 1.02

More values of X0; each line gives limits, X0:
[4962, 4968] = 1.00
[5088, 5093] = 1.00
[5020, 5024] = 1.00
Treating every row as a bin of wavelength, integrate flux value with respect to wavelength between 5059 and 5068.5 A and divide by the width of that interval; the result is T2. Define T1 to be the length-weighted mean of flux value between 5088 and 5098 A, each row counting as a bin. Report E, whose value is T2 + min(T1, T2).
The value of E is 56.1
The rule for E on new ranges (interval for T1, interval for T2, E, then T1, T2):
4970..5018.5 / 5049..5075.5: 54.6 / 26.4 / 28.3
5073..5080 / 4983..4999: 54.4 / 29.9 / 27.2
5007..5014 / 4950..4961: 55.4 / 26.2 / 29.1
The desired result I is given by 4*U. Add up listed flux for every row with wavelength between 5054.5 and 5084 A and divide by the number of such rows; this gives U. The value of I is 113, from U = 28.3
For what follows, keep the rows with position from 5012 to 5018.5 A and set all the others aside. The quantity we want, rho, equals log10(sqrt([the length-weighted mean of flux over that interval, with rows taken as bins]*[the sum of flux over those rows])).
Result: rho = 1.8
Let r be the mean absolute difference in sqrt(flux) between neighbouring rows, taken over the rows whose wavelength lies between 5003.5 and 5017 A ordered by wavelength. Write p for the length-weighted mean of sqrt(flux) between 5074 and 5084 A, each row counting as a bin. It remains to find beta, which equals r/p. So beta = 0.006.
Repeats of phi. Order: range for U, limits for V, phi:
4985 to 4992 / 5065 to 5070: 25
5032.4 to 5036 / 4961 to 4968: 36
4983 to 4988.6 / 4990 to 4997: 33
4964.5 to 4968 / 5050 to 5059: 18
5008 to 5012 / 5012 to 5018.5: 26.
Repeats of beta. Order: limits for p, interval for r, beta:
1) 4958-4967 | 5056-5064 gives 0.009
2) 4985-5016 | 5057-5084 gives 0.011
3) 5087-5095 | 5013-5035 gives 0.005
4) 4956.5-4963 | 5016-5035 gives 0.006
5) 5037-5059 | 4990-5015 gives 0.007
